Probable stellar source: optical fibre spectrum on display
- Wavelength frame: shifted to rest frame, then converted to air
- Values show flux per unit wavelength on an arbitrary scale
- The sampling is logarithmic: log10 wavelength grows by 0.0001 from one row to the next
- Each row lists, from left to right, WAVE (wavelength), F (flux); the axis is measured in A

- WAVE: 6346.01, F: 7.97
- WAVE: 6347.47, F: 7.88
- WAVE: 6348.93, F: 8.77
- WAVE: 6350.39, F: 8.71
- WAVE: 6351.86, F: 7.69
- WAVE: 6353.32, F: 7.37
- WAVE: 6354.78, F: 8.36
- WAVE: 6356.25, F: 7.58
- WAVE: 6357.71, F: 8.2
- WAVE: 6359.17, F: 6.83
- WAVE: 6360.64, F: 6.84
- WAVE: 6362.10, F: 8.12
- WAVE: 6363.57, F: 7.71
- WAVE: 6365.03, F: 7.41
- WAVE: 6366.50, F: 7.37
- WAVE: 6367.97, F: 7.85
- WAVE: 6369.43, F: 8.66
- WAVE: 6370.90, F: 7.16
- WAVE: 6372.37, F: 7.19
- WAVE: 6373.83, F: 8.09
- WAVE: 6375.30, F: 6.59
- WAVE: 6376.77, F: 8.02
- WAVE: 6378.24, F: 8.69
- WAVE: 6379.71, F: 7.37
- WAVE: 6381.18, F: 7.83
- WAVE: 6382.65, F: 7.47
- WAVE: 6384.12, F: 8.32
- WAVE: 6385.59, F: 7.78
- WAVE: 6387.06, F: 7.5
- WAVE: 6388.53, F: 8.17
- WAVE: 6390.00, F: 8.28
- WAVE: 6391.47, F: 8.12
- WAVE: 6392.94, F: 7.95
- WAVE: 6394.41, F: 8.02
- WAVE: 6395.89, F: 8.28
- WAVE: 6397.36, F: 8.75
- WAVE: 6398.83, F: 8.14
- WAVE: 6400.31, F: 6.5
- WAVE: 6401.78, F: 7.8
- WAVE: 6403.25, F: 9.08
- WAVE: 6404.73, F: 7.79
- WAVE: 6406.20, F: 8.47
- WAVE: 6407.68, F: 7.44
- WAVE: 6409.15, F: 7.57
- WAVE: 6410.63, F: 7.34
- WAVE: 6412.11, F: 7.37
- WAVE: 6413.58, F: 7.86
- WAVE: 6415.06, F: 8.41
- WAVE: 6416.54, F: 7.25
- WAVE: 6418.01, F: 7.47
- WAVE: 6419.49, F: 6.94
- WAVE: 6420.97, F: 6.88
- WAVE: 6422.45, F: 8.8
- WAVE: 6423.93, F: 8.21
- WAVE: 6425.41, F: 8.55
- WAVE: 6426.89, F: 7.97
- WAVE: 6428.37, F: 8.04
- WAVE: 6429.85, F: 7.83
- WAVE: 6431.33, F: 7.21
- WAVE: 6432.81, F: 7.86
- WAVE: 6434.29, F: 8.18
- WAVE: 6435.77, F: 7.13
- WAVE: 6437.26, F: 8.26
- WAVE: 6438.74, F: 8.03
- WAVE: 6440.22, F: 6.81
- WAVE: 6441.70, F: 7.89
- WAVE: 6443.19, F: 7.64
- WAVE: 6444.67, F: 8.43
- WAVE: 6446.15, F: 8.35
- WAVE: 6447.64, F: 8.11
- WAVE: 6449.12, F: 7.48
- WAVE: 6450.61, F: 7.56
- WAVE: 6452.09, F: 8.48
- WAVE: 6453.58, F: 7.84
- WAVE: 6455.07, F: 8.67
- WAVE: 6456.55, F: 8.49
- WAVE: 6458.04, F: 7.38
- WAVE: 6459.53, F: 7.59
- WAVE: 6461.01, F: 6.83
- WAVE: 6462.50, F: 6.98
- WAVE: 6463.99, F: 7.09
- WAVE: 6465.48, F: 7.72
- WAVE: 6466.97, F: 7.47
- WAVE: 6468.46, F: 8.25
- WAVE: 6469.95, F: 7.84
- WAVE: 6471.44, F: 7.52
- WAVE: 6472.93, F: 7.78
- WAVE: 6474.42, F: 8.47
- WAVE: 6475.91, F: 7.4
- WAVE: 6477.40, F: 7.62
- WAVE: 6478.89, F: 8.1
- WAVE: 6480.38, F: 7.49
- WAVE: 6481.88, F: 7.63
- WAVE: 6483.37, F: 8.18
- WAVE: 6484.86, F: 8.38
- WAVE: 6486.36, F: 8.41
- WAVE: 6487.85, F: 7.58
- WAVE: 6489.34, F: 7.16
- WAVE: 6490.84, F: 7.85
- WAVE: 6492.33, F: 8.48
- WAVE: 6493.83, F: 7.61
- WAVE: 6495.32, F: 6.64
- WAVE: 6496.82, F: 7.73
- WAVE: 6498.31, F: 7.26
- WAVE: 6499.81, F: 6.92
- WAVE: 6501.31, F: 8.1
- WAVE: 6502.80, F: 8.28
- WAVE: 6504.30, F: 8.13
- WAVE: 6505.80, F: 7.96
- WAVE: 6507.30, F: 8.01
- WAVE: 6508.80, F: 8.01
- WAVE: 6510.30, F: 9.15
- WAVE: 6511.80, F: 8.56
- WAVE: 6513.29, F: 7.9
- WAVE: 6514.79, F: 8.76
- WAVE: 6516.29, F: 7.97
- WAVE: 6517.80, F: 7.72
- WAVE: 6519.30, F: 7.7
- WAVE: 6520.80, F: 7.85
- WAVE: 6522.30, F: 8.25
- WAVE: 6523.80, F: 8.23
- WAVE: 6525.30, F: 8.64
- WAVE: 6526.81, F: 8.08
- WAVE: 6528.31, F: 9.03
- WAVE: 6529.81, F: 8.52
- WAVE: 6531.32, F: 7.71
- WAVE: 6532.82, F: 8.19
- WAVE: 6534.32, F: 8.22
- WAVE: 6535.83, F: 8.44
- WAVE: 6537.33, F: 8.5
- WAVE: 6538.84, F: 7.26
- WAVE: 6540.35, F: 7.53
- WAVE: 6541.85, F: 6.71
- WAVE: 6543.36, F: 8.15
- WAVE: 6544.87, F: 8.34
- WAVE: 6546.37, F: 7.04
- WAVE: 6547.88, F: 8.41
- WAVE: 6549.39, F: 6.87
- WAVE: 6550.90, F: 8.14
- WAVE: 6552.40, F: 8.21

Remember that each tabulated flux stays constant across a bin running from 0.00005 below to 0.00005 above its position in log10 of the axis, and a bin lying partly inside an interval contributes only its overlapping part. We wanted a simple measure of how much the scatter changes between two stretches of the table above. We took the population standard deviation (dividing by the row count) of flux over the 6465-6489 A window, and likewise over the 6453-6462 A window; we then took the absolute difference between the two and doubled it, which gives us 0.54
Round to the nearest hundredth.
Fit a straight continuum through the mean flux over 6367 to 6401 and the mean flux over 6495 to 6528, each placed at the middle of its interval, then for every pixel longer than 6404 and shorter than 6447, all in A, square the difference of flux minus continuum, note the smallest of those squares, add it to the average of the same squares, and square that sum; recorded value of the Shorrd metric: 0.09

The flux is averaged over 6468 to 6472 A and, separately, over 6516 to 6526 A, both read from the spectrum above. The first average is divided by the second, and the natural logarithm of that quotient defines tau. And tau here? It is -0.02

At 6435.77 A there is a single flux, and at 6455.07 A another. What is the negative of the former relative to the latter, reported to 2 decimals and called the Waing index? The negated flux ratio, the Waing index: -0.82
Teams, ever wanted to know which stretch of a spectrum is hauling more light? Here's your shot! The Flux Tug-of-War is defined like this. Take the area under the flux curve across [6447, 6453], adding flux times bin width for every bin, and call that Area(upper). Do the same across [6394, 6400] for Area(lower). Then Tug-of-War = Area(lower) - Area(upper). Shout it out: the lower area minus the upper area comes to 2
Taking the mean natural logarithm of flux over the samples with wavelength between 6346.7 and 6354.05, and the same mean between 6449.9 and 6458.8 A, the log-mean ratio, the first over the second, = 1.001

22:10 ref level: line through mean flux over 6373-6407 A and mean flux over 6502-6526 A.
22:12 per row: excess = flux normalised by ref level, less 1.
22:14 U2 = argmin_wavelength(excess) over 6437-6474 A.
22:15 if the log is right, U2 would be 6461.01 A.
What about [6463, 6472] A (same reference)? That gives 6463.99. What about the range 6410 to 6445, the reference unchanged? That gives 6440.22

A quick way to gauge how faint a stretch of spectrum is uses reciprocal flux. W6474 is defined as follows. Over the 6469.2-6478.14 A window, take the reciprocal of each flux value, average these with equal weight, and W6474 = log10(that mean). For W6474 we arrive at -0.890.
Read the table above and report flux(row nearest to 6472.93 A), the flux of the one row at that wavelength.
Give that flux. 7.78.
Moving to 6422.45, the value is 8.8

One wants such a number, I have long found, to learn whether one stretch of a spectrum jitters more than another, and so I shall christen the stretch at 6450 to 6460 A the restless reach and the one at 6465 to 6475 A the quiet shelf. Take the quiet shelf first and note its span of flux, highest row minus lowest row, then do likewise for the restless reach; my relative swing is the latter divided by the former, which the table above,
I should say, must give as 1.3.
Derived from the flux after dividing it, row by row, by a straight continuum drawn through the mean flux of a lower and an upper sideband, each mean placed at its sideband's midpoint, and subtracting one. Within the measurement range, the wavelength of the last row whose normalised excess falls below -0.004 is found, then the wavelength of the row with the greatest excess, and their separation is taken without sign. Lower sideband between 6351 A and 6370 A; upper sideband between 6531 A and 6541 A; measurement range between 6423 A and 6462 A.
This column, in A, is 5.9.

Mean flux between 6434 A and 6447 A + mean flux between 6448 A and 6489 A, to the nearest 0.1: 15.6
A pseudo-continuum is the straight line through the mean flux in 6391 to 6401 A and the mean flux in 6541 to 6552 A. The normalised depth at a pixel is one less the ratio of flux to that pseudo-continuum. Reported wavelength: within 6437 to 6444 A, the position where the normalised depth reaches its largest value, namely 6440.22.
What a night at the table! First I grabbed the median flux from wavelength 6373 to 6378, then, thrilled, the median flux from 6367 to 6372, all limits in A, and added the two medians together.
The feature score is 15.9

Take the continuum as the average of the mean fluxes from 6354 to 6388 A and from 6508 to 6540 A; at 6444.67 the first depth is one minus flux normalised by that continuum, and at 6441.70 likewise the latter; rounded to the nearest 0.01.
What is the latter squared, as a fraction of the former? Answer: 0.00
